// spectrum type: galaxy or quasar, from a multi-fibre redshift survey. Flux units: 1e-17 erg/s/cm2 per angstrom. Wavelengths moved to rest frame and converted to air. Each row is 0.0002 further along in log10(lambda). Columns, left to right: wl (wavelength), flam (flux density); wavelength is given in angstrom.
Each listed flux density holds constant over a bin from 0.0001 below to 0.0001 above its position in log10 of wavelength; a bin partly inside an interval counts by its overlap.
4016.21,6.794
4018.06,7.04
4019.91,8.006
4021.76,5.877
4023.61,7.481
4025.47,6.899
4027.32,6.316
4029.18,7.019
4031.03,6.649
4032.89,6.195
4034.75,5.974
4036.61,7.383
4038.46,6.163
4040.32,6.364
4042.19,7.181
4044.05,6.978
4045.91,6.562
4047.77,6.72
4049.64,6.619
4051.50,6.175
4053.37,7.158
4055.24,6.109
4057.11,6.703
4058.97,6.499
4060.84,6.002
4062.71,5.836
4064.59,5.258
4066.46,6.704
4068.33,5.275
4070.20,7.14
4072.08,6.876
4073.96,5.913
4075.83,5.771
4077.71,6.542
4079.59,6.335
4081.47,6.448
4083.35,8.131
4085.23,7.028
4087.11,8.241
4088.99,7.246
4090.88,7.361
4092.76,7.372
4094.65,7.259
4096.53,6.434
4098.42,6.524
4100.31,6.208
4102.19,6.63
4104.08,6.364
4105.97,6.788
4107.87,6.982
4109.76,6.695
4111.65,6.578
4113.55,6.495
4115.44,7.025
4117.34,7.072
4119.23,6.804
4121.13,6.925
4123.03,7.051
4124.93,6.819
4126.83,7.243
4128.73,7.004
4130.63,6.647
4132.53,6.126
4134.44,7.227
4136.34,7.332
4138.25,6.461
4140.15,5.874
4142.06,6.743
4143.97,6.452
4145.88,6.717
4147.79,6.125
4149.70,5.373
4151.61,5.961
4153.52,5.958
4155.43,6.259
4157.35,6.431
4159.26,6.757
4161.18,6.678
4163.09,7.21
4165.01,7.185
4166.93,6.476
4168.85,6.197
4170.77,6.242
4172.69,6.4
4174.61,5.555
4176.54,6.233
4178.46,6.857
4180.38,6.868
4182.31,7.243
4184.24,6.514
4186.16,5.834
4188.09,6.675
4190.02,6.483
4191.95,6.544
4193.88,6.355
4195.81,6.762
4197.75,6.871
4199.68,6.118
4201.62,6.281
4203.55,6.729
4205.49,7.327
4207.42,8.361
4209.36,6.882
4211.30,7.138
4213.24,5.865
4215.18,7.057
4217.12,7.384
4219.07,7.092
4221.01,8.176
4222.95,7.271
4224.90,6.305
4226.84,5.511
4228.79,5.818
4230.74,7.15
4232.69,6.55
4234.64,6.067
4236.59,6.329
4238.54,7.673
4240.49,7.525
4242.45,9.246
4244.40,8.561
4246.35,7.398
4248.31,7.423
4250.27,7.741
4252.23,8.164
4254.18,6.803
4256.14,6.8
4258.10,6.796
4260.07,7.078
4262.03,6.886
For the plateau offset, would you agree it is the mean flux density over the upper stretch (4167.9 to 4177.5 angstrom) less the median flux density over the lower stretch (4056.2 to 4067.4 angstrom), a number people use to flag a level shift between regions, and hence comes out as -0.13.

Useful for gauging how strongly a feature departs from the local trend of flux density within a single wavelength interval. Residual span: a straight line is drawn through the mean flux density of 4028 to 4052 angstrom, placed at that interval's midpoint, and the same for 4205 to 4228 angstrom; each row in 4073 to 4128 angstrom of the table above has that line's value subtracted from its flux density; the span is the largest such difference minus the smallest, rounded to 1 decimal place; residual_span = 2.4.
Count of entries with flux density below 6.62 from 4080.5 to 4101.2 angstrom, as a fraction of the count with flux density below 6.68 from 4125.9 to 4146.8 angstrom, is 0.80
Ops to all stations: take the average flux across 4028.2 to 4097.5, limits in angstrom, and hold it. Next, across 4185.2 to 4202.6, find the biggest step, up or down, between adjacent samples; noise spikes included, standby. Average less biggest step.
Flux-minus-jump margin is 5.8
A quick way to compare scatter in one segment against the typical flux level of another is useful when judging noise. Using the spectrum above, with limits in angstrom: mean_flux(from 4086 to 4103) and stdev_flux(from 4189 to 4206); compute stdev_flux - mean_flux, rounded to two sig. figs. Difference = -6.7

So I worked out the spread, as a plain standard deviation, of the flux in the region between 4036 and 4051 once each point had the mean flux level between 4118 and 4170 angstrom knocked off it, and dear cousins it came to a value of 0.4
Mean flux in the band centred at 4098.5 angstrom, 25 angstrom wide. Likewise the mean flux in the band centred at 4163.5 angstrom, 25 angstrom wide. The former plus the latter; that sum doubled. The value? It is 26.7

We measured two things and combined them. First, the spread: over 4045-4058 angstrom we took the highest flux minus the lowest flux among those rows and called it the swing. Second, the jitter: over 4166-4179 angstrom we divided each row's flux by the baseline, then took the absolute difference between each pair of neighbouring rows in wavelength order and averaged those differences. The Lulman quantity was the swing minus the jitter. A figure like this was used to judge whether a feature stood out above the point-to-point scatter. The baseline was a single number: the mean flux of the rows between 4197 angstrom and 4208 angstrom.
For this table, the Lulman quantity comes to 0.99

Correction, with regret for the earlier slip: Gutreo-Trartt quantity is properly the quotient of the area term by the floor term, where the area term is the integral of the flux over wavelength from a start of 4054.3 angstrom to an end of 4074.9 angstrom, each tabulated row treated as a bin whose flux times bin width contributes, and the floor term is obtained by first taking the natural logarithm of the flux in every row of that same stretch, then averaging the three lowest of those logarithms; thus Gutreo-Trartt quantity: 75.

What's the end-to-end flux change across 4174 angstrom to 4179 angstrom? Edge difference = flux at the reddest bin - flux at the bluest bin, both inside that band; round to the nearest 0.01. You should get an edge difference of 1.30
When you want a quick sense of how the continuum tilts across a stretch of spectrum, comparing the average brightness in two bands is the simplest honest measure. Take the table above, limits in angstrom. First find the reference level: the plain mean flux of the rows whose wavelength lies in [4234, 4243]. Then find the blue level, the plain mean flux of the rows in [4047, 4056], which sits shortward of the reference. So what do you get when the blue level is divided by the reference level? 0.89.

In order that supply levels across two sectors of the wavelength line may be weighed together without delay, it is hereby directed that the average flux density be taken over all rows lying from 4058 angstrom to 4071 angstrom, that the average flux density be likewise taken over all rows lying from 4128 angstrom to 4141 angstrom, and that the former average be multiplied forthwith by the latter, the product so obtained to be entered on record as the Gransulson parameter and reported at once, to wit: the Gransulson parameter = 40.7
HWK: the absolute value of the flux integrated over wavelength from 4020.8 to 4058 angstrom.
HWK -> 247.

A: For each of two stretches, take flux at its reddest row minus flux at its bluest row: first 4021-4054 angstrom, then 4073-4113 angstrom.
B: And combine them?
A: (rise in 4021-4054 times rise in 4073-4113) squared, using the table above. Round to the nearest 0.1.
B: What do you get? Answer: 0.7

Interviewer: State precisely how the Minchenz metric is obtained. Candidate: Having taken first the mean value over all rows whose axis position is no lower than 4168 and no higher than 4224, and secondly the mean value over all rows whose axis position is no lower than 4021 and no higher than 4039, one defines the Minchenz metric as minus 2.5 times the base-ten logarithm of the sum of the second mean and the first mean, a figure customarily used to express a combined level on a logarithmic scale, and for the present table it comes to -2.81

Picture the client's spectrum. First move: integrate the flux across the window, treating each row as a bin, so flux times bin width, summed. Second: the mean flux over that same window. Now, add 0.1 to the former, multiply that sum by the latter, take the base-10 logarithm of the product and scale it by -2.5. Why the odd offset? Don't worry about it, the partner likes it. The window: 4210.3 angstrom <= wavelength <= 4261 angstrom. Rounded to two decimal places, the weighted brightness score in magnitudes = -8.52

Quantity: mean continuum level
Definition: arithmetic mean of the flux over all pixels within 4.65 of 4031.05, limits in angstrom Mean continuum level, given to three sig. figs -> 6.43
